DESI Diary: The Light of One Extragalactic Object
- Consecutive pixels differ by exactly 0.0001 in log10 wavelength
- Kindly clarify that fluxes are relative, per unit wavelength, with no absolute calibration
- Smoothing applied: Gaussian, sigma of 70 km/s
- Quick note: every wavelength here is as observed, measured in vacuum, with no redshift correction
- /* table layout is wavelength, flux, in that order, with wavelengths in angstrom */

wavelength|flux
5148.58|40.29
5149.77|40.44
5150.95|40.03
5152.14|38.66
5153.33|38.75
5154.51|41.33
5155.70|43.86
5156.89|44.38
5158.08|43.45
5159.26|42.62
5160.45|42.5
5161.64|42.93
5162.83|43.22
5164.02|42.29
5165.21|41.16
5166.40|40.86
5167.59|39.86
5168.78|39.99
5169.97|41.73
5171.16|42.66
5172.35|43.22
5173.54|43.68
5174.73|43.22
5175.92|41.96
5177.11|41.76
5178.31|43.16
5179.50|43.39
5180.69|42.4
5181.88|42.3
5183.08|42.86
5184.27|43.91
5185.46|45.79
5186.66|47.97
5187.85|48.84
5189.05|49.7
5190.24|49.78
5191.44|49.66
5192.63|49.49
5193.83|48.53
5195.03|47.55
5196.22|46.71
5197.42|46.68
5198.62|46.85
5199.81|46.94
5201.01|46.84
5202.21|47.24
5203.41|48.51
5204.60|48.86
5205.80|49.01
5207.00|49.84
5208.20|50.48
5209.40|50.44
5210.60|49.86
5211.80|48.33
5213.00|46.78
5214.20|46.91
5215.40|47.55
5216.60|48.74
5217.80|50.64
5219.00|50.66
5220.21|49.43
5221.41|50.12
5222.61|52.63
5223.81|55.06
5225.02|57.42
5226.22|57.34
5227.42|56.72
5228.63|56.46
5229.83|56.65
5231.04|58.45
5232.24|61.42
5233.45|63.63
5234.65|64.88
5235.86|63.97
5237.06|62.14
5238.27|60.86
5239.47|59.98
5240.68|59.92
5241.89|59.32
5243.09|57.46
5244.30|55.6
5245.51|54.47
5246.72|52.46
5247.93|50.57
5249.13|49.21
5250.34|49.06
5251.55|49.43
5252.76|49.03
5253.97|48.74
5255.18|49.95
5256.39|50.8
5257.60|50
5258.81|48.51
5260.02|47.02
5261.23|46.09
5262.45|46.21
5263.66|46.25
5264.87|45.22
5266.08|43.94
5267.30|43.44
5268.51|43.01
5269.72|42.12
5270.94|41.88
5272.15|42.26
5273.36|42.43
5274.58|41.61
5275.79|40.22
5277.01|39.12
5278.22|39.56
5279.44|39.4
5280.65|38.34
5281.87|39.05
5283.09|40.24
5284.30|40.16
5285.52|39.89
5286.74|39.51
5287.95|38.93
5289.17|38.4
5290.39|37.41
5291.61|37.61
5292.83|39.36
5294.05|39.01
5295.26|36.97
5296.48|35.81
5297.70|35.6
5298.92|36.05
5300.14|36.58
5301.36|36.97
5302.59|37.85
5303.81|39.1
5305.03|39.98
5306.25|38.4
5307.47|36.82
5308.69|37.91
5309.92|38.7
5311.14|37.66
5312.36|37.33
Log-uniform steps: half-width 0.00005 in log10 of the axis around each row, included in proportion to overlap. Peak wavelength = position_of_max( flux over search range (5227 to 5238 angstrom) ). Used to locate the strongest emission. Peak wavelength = 5234.65 angstrom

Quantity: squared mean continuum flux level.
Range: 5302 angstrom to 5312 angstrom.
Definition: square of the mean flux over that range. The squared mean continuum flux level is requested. 1467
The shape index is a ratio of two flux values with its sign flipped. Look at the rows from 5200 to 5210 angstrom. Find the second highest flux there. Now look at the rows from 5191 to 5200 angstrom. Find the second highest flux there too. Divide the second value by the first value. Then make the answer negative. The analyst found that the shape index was -1.0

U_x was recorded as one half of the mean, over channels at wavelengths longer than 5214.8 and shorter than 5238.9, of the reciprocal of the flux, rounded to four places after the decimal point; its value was 0.0090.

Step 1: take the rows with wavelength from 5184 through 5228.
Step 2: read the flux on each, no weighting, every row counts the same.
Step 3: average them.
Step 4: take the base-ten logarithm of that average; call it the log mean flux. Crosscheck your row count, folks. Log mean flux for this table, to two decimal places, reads 1.69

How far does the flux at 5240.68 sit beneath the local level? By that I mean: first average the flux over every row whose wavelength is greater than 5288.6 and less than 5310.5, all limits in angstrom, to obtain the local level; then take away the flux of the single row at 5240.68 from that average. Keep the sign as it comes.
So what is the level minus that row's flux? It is -22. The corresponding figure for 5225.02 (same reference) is -20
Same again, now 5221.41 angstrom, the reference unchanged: -12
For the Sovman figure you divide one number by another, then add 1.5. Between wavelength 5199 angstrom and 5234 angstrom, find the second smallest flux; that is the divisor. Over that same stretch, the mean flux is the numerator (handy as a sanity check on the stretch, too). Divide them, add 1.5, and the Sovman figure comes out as 2.61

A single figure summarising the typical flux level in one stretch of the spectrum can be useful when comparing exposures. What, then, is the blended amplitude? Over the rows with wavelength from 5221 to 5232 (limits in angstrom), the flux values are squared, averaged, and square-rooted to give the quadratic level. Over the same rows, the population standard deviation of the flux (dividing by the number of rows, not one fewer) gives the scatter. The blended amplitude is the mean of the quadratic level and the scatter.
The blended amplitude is 29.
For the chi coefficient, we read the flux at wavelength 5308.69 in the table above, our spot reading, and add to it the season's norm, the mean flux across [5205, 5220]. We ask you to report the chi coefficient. 87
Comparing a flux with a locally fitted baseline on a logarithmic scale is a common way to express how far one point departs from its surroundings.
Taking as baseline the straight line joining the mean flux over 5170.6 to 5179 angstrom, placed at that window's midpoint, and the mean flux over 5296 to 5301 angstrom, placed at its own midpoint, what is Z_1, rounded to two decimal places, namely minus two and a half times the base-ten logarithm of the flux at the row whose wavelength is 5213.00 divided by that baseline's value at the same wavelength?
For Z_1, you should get -0.15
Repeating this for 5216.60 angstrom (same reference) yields -0.20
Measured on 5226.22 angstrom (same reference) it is -0.39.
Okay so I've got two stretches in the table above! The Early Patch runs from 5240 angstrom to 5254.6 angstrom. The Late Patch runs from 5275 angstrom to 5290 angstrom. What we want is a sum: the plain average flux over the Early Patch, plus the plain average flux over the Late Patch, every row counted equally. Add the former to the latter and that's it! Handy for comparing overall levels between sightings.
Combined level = 92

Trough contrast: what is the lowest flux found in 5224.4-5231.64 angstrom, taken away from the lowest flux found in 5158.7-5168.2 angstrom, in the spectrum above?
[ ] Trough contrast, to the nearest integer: -17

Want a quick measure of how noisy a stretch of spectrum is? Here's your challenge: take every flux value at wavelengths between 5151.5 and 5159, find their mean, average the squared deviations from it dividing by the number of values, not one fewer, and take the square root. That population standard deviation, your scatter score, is 2.3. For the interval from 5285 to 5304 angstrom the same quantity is 1.4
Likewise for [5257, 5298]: 3.6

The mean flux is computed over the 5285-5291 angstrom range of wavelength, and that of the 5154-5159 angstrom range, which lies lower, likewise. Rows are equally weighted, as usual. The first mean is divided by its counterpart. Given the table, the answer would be 0.90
